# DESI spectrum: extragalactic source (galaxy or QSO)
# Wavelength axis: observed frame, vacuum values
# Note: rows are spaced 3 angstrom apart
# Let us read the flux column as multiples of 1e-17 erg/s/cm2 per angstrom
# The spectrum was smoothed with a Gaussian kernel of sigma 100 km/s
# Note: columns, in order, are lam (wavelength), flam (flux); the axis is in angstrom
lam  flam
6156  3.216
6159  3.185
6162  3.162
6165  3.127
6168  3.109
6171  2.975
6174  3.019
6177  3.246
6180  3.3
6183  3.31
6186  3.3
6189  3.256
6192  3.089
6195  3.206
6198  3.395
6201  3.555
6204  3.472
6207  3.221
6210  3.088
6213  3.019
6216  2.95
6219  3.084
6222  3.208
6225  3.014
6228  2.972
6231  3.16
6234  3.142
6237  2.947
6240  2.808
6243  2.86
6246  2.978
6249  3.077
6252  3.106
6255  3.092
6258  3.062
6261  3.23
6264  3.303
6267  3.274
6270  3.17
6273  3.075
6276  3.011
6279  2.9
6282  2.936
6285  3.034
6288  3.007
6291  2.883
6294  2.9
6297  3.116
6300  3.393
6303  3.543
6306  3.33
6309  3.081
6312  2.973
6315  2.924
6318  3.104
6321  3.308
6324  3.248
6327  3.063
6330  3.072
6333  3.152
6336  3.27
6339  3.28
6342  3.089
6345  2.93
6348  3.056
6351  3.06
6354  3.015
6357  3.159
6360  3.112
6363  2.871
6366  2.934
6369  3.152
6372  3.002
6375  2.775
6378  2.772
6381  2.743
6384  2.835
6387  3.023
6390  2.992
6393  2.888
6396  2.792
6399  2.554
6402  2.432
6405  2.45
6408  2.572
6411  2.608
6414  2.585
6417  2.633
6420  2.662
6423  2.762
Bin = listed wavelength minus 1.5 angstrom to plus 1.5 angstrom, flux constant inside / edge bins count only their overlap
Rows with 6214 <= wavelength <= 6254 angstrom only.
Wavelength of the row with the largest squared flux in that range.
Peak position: 6222 angstrom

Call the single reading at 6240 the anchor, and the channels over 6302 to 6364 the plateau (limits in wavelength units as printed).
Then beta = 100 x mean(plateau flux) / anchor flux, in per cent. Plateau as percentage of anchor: 111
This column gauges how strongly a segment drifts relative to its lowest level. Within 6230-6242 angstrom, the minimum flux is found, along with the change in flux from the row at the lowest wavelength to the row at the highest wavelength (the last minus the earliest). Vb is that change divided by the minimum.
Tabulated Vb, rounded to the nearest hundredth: -0.13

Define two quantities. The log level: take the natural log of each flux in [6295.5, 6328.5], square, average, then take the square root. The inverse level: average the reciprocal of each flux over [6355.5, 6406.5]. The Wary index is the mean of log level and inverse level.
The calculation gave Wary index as 0.756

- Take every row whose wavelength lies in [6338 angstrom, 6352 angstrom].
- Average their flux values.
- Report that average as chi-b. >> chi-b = 3.08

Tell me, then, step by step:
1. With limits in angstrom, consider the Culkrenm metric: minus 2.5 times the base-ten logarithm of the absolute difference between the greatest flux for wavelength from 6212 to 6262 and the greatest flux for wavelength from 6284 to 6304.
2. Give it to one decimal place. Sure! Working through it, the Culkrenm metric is 1.3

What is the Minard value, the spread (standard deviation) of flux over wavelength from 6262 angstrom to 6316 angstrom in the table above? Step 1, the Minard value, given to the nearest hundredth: 0.19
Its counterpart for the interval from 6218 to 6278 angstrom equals 0.13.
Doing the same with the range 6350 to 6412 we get 0.22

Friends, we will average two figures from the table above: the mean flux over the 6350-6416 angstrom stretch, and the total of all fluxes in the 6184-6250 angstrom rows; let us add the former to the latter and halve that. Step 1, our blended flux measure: 35.8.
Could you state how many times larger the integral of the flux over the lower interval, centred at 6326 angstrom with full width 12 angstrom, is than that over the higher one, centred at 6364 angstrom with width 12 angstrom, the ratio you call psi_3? 1.05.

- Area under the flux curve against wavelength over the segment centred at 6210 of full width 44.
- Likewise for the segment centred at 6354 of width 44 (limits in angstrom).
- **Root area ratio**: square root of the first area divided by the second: 1.02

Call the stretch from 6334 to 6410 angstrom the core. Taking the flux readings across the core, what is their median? 2.93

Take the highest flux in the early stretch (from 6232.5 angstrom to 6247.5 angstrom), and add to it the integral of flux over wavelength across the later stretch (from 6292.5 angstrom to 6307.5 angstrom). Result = 52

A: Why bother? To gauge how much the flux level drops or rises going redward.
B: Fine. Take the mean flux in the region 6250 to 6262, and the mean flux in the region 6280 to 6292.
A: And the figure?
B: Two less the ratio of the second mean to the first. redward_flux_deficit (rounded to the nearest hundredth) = 1.05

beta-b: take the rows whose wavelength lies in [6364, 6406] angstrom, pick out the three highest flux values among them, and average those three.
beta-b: 3.06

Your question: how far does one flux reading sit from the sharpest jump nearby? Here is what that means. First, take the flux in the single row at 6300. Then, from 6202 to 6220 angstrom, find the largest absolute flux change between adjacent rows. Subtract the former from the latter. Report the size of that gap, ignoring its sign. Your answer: 3.14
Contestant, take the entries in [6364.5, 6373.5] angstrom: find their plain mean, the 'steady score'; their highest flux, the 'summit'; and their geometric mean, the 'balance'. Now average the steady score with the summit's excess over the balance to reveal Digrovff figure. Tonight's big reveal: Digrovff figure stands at 1.58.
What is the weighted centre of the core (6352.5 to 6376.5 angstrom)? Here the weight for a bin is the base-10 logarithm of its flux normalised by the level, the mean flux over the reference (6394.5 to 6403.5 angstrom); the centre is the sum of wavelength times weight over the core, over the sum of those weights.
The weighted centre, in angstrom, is 6363.5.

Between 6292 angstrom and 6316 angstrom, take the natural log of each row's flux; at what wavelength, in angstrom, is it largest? 6303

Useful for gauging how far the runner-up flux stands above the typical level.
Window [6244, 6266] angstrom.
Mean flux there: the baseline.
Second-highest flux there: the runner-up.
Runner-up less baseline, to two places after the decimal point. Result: 0.11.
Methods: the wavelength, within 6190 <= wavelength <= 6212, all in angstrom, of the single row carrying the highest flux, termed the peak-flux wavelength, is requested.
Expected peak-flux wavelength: 6201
